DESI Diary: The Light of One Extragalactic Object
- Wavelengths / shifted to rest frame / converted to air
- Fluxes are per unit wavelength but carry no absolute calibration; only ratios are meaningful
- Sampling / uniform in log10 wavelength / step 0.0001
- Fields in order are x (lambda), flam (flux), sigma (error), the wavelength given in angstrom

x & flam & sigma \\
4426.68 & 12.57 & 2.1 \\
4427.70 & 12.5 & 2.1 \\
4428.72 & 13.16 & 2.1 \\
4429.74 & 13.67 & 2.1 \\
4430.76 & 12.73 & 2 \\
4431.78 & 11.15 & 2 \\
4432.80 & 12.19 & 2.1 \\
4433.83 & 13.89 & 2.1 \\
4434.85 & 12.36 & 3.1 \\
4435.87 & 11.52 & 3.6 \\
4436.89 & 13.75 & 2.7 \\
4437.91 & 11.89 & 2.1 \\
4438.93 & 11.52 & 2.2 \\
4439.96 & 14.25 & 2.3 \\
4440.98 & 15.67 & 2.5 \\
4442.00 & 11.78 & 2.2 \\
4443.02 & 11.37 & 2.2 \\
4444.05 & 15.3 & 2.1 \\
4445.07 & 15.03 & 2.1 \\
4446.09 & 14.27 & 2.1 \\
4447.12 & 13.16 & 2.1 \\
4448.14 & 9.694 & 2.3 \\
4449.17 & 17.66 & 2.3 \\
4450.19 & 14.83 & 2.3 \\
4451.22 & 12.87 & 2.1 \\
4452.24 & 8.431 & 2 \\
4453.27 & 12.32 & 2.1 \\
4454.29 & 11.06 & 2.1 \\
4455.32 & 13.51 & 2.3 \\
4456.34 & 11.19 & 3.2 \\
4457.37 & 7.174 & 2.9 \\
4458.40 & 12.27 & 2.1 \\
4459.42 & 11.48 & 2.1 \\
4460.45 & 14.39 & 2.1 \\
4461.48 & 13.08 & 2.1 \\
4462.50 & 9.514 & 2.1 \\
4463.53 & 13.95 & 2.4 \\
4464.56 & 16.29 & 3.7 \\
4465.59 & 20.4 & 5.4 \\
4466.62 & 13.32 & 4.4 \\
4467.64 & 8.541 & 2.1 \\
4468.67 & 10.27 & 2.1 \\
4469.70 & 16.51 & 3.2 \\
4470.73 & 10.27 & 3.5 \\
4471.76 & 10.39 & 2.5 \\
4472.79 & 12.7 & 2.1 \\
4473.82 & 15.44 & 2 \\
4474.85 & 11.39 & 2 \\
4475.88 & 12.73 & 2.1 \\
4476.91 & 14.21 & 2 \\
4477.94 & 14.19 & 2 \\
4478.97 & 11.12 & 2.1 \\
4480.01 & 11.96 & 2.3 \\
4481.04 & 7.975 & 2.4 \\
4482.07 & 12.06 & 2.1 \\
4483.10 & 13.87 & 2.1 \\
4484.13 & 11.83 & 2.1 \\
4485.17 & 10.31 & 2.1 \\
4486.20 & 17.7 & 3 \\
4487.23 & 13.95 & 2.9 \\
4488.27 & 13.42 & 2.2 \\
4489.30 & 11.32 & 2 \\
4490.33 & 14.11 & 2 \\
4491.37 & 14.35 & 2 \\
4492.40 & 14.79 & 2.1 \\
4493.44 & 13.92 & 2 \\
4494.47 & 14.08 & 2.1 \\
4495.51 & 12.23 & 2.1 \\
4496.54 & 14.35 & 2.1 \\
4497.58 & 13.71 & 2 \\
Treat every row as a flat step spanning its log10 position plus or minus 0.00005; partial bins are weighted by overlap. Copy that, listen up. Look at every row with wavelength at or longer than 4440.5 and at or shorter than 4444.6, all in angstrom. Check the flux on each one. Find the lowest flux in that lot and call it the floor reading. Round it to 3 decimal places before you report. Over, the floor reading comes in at 11.370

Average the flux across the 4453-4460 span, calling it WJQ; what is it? 11.3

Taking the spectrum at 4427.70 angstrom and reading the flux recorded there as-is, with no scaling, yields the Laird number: 12.5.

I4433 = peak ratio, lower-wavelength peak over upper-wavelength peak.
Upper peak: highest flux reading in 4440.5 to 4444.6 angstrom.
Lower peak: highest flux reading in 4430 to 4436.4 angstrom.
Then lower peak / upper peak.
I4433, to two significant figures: 0.89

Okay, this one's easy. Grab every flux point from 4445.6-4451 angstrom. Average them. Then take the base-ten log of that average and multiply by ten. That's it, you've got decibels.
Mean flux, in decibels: 11.4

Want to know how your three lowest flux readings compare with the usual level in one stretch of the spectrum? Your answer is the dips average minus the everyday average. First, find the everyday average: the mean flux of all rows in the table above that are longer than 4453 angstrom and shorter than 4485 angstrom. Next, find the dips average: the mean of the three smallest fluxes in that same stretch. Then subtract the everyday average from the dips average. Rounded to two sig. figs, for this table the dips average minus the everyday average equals -4.5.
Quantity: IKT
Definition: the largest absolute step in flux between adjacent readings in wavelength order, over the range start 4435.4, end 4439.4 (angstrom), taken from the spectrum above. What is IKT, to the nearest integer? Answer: 2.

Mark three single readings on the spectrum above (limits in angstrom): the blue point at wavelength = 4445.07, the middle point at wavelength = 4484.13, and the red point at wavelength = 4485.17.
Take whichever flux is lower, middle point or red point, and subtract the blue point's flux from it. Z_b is -4.7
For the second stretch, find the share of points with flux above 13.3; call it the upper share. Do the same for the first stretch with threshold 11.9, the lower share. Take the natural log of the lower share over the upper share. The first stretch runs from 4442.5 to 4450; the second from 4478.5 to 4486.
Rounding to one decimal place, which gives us 1.6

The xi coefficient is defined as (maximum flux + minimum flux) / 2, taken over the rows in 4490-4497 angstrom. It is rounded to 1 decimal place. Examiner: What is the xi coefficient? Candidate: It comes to 13.5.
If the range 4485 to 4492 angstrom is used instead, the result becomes 14.0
